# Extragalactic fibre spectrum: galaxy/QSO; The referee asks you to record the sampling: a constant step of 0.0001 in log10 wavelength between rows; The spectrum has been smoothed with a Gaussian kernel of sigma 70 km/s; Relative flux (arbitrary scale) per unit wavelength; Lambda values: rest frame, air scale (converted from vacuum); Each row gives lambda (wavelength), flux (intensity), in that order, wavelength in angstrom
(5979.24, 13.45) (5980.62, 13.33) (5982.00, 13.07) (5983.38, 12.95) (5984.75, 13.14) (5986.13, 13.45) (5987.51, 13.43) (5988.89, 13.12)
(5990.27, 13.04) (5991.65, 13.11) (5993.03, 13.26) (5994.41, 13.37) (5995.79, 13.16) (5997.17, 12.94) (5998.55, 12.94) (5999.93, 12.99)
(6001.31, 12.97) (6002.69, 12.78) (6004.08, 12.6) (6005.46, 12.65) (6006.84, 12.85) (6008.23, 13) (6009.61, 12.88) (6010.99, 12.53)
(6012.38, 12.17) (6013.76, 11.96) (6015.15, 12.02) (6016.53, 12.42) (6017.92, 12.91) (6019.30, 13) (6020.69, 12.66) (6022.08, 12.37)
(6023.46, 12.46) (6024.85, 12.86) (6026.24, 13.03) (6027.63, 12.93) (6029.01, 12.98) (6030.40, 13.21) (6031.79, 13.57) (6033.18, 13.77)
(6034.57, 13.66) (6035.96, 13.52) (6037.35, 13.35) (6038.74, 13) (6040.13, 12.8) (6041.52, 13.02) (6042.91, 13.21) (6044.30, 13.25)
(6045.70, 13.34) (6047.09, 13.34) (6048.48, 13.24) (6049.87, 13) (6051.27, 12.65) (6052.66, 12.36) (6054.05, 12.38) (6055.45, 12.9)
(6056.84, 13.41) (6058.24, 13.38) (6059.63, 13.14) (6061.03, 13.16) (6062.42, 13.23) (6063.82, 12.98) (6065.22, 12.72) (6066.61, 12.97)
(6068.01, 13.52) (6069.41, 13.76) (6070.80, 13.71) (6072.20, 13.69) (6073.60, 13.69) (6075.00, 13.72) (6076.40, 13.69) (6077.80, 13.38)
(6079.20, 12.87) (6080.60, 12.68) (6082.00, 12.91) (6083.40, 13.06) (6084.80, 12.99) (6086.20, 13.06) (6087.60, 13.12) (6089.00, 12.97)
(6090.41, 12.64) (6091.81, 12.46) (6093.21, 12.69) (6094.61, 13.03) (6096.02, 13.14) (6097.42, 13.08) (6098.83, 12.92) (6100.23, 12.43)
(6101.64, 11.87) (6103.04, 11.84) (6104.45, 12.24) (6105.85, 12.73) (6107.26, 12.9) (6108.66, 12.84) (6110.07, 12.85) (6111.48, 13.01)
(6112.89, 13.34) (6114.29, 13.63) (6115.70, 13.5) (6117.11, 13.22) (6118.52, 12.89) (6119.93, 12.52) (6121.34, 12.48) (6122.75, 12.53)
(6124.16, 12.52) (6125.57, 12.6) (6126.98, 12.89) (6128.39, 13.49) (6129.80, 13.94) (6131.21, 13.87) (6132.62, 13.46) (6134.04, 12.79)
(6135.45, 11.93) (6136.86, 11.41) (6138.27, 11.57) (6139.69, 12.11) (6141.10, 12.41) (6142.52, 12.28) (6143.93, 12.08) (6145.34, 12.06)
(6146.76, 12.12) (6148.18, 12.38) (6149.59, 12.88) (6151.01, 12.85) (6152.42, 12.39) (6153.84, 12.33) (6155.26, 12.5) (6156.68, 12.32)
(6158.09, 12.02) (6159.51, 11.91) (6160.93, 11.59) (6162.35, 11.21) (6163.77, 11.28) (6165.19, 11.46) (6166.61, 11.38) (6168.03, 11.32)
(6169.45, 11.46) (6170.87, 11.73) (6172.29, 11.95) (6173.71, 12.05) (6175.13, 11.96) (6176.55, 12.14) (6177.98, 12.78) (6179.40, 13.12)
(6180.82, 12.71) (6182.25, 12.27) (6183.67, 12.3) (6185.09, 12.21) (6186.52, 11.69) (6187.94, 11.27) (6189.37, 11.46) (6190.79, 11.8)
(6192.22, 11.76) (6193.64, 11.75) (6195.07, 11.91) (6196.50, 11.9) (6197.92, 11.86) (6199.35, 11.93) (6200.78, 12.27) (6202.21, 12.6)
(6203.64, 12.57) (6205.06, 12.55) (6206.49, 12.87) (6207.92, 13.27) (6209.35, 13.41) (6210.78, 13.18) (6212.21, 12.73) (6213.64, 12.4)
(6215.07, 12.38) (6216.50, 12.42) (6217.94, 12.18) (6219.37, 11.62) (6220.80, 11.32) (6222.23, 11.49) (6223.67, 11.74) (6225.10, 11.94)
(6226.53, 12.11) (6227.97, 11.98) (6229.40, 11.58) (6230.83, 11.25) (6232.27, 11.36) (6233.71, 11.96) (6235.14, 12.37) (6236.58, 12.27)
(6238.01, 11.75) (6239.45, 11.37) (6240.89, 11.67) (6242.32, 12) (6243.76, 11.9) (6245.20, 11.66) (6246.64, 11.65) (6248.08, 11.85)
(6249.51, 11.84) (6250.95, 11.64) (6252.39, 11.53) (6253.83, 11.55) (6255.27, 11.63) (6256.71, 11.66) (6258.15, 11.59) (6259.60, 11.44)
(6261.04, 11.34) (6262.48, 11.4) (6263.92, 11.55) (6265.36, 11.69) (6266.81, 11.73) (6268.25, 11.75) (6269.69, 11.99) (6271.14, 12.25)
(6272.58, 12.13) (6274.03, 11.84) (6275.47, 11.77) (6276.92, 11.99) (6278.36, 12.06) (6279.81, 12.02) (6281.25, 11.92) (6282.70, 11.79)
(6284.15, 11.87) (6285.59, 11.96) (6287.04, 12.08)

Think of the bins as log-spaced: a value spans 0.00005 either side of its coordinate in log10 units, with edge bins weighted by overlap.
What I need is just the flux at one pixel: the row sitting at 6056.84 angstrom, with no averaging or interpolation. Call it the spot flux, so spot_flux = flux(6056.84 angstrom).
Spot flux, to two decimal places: 13.41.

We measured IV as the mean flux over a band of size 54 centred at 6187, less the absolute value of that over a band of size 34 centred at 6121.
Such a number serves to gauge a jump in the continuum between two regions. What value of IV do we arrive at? -0.8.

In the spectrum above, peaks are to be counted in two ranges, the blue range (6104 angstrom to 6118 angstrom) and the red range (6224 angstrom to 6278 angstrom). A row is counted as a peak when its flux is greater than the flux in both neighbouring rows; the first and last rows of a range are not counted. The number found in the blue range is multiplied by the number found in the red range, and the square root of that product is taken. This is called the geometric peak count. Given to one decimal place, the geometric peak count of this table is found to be 3.5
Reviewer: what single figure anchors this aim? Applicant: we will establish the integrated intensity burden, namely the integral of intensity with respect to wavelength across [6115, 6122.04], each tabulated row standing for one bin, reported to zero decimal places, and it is 91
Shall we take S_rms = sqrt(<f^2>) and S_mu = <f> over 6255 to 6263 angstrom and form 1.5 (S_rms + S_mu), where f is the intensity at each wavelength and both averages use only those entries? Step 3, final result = 34.5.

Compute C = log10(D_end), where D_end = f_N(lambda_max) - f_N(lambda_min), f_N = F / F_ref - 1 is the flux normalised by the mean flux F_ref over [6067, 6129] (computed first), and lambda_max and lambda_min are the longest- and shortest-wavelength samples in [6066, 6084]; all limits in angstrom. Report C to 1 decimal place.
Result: -2.2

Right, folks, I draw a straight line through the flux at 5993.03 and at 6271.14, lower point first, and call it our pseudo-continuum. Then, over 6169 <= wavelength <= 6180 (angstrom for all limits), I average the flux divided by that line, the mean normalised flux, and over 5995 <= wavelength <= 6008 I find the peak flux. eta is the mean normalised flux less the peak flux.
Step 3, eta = -12.2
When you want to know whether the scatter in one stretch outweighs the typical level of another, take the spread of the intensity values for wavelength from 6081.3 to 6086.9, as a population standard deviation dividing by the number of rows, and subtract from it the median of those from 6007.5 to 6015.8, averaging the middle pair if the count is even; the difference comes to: -12.3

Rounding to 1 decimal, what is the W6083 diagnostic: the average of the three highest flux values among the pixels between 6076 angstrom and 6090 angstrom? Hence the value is 13.4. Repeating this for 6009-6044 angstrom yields 13.7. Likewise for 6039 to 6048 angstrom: 13.3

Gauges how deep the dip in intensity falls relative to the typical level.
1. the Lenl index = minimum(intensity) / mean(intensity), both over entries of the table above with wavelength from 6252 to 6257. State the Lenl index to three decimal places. 0.995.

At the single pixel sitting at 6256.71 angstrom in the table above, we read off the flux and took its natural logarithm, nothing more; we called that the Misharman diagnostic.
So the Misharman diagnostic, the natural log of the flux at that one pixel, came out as 2.46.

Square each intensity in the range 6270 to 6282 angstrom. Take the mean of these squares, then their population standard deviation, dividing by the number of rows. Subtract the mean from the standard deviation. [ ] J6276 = -140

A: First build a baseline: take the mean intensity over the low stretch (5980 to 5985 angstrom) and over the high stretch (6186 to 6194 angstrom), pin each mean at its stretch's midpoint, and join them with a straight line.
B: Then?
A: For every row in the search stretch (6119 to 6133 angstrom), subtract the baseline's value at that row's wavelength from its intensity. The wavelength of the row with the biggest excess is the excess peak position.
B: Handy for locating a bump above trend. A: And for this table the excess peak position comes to 6129.80 angstrom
